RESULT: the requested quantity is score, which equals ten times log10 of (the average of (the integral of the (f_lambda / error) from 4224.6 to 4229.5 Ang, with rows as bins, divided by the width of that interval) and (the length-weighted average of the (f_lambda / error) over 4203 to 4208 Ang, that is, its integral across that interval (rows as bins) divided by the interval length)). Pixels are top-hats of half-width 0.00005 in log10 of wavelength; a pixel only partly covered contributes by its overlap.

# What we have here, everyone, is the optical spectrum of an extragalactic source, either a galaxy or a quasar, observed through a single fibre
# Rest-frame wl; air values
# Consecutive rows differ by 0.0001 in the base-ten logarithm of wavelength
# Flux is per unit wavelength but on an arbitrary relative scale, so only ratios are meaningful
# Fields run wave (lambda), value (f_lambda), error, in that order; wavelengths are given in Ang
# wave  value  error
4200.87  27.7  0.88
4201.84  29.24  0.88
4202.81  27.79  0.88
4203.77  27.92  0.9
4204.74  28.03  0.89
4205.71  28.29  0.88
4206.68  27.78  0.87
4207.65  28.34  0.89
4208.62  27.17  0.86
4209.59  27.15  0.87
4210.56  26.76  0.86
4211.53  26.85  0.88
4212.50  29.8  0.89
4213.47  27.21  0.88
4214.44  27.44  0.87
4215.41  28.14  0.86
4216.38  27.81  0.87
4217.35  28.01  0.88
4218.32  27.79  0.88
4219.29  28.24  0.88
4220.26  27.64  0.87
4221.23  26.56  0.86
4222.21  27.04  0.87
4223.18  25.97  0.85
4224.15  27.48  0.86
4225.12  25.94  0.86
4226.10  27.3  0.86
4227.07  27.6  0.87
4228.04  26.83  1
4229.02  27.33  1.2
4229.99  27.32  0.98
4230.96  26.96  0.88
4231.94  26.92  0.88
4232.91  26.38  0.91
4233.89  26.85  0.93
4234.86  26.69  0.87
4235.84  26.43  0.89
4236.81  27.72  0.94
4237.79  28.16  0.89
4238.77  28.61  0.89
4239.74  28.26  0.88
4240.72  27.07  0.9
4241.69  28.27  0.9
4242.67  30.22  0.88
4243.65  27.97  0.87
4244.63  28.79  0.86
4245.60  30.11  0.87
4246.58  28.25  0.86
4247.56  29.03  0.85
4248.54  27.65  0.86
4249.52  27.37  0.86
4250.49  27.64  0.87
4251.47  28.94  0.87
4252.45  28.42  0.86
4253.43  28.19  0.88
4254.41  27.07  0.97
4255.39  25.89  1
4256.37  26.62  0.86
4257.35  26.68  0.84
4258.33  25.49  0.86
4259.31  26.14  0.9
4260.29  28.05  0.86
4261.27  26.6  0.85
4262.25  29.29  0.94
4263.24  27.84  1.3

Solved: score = 14.8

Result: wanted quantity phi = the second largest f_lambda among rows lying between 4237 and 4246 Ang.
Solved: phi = 30.11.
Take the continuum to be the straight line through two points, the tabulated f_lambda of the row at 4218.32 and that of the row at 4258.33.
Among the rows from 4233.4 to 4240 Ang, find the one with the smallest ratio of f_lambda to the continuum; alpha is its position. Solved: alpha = 4235.84 Ang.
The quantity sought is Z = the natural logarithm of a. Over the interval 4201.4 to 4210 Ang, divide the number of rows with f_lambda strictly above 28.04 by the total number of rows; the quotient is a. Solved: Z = -1.10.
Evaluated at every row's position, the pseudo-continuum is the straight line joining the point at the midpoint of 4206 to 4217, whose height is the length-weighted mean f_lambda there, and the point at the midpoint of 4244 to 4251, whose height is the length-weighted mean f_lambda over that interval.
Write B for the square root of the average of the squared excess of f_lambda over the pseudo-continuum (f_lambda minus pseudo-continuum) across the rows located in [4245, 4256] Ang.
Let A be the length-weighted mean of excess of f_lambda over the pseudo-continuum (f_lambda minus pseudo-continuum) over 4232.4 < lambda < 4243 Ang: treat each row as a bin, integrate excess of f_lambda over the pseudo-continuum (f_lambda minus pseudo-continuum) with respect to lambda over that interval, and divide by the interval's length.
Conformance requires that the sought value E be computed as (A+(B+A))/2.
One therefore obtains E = 0.0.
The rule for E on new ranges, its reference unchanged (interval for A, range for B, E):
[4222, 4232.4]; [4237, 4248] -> -0.6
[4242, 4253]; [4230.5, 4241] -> 0.7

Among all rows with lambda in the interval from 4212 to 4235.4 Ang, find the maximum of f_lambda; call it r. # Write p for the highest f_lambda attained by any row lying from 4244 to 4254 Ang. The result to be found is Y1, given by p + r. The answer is 59.9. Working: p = 30.11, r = 29.8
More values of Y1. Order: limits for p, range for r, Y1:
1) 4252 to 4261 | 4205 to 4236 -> 58.2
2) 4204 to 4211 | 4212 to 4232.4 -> 58.1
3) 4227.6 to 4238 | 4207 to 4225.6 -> 58.0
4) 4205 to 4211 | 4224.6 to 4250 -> 58.6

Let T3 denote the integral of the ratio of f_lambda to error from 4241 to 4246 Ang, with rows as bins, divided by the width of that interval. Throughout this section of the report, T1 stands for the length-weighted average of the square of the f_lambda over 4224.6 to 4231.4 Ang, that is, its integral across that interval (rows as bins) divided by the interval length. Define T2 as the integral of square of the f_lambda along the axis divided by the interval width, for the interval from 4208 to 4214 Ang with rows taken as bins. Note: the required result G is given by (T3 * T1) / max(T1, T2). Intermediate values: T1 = 732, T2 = 757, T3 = 33.1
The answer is 32.0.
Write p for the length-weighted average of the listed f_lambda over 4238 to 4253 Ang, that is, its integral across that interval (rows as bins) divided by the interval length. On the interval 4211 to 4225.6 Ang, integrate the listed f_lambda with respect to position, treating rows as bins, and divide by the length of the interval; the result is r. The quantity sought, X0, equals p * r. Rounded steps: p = 28.4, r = 27.5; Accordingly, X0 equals 781.3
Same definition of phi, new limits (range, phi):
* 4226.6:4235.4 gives 27.33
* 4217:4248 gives 30.11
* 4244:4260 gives 29.03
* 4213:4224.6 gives 28.14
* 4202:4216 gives 28.34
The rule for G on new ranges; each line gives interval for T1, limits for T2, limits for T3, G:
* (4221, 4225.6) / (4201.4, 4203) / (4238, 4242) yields 27.2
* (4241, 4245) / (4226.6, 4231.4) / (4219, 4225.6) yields 31.2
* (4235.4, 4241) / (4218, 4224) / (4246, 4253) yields 32.7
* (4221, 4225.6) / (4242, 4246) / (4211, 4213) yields 26.5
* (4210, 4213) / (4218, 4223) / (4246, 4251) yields 32.6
